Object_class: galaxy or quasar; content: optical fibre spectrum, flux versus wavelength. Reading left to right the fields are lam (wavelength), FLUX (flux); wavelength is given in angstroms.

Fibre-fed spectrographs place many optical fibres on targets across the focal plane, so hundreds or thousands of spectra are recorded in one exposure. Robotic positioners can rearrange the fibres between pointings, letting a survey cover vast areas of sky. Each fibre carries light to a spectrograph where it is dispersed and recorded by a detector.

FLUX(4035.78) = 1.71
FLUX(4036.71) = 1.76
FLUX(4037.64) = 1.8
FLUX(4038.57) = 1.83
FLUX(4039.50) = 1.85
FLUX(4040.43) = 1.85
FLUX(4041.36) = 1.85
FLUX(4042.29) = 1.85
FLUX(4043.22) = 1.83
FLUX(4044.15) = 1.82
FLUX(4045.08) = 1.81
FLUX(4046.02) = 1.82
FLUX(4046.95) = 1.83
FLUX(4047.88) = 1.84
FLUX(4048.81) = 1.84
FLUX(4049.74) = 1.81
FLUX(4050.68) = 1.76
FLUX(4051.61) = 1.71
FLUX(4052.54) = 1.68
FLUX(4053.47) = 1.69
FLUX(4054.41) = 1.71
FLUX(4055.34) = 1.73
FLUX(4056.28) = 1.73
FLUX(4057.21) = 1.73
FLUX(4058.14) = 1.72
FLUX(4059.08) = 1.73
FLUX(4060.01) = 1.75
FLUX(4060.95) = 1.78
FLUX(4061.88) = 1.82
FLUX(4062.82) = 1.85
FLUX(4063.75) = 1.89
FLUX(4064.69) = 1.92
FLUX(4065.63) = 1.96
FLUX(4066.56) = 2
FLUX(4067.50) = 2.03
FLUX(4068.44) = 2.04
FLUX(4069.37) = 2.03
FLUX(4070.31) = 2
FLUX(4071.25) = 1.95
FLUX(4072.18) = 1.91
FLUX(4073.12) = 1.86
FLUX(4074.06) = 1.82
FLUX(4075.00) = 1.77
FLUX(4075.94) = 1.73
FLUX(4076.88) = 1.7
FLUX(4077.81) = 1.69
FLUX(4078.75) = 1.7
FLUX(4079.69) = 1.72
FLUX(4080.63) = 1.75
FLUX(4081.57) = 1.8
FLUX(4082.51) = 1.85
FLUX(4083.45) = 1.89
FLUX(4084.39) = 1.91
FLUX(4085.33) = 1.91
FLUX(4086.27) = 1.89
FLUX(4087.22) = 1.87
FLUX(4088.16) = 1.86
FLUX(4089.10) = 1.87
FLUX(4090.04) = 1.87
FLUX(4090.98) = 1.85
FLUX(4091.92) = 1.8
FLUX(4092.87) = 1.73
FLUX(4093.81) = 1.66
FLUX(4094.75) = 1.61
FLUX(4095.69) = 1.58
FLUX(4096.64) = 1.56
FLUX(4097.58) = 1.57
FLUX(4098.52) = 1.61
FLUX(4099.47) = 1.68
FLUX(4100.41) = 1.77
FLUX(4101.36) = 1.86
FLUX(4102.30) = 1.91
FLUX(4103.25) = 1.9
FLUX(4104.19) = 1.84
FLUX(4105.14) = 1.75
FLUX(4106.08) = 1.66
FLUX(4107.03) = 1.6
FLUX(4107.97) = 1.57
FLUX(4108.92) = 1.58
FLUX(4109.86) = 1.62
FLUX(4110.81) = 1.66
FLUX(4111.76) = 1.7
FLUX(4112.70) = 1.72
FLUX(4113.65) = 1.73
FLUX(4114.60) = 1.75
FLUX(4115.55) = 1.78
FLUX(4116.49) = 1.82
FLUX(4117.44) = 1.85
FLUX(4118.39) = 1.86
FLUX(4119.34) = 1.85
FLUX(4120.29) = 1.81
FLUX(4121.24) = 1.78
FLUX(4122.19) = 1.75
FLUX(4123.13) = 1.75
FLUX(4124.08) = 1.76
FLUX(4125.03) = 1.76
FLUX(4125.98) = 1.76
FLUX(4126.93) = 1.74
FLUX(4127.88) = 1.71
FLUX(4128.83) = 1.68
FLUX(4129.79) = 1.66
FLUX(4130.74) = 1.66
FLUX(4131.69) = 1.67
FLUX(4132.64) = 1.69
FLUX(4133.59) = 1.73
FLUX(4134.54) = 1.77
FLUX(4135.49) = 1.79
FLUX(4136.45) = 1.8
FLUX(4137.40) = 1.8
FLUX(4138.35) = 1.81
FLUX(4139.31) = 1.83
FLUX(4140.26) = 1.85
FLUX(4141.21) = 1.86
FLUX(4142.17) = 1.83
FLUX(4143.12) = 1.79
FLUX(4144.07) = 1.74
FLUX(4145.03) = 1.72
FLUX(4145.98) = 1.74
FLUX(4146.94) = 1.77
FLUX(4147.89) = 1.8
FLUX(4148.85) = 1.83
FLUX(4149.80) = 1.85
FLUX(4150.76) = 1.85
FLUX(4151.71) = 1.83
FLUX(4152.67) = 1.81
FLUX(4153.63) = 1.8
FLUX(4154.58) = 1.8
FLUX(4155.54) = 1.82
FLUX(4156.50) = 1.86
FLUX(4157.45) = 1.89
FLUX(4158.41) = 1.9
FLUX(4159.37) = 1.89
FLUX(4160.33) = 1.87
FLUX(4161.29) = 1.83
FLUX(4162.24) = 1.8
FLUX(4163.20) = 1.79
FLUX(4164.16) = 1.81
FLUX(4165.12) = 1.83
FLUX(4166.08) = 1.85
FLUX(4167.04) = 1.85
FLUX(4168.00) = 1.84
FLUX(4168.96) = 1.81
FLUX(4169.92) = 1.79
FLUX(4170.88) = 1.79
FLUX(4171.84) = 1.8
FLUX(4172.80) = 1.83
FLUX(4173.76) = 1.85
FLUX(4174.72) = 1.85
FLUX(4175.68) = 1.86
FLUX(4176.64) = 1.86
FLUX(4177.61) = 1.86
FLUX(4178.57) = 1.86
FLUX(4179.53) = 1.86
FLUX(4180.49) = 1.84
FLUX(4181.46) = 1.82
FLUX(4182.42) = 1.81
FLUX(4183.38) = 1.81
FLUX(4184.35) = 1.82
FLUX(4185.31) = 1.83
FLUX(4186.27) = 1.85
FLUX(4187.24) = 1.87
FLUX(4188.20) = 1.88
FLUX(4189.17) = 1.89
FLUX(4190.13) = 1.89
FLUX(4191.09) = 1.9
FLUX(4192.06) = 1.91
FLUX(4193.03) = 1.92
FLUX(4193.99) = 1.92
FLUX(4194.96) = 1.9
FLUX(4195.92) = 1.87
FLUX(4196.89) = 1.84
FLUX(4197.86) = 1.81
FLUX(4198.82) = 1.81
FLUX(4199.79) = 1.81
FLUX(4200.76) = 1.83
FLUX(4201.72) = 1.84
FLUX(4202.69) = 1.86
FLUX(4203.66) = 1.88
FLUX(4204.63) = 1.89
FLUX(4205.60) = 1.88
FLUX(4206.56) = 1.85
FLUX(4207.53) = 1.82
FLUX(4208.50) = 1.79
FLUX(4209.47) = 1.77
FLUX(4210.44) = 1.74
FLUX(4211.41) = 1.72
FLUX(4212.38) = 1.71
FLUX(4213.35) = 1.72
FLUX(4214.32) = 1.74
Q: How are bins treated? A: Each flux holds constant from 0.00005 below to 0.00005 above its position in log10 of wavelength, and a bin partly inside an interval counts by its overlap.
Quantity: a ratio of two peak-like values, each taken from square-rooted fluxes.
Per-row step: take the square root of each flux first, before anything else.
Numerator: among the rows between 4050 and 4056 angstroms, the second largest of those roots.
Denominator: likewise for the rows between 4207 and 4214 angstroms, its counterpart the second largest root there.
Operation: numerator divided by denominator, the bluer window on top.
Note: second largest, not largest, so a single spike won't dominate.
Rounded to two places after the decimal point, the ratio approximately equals 0.98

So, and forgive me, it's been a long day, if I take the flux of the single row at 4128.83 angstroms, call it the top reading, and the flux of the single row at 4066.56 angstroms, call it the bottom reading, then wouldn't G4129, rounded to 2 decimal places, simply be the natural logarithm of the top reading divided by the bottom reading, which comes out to -0.17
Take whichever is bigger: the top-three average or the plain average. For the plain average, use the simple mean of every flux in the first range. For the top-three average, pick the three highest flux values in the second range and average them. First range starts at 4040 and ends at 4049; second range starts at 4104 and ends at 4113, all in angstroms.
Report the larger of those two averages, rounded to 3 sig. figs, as 1.83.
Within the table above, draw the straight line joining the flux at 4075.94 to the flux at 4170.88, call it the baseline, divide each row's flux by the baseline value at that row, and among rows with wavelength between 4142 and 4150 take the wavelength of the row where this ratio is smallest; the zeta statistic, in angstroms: 4145.03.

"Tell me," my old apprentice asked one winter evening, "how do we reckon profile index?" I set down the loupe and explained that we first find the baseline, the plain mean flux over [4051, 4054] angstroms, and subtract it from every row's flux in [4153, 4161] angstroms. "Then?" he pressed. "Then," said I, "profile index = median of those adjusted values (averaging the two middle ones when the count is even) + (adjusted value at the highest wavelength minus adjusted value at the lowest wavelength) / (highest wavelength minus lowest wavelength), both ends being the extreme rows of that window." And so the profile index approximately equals 0.18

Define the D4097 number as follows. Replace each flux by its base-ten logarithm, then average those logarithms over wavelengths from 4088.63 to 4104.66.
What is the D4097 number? 0.241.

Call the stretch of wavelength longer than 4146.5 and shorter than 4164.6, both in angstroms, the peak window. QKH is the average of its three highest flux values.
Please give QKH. 1.89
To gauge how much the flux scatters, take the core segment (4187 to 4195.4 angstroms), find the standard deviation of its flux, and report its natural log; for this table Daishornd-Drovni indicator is -4.1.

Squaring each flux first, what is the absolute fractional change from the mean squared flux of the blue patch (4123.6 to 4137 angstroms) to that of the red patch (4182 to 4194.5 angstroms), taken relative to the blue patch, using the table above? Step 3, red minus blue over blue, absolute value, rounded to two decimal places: 0.17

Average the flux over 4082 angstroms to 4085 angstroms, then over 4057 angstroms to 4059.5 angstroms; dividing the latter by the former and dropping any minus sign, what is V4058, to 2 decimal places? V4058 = 0.92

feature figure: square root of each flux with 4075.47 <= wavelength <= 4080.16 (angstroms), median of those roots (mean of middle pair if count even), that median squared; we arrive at 1.70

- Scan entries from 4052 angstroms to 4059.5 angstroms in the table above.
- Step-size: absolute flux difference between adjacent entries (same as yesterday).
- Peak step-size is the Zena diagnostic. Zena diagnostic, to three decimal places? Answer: 0.020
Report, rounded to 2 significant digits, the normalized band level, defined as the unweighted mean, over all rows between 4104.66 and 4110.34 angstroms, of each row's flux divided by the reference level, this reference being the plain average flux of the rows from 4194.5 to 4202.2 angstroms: 0.89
